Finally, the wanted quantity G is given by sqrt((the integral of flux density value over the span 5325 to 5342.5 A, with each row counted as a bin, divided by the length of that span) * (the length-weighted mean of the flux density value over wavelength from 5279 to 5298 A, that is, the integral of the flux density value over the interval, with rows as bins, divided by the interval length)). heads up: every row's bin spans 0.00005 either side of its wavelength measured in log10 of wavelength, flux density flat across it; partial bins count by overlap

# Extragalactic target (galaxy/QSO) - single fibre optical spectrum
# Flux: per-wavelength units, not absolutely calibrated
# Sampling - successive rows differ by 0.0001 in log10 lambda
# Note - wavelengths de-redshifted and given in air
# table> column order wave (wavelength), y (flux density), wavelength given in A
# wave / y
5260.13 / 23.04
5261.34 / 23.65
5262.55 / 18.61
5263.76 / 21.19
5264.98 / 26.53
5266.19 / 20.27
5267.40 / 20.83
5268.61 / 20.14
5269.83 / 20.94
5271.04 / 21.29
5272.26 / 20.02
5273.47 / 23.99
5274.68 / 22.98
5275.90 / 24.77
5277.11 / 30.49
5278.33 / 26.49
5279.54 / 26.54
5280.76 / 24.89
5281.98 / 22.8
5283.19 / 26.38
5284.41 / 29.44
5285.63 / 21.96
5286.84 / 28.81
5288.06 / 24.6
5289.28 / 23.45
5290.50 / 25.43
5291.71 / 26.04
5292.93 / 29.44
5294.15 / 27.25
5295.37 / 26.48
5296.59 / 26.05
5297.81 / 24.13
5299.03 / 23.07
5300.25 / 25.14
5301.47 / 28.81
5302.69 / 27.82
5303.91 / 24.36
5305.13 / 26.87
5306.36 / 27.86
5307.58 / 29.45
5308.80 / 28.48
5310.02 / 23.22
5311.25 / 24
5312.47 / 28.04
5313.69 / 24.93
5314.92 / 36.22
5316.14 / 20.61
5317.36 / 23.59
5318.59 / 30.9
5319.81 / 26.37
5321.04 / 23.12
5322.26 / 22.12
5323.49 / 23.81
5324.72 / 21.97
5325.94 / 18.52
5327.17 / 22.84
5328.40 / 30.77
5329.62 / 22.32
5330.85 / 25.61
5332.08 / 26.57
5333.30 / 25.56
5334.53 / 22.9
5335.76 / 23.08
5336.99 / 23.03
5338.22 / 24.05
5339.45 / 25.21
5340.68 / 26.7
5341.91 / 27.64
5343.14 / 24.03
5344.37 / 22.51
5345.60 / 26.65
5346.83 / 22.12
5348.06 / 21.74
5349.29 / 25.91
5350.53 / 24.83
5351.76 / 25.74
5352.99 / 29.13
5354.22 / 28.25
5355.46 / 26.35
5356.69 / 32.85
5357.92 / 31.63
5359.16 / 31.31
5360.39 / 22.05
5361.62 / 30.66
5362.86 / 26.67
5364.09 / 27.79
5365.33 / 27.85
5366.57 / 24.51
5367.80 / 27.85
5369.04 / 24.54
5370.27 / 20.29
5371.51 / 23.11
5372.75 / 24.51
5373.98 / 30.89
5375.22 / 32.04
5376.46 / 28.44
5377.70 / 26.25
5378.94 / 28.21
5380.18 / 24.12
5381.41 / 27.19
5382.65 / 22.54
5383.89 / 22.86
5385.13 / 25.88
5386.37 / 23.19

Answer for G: 25.22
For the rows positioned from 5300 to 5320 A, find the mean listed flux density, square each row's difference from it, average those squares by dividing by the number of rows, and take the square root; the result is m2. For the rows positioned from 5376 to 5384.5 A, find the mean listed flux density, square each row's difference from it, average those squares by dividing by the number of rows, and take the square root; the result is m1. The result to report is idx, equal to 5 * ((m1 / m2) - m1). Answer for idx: -8.2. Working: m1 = 2.29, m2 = 3.5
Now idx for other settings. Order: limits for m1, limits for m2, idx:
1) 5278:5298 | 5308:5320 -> -8.0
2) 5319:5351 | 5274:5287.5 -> -7.6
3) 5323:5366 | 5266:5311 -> -10.7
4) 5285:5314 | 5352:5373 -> -7.7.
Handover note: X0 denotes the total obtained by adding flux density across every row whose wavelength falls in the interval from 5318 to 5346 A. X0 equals 566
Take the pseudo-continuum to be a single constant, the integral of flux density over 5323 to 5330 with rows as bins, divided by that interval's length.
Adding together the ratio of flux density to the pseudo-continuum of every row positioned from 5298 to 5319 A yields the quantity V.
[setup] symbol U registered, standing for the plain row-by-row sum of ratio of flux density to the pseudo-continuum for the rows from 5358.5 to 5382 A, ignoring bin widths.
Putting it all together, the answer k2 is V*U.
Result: 421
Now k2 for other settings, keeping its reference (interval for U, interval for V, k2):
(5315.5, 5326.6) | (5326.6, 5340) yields 105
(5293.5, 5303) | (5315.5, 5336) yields 156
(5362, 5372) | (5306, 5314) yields 69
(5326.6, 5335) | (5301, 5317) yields 113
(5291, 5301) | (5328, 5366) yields 307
